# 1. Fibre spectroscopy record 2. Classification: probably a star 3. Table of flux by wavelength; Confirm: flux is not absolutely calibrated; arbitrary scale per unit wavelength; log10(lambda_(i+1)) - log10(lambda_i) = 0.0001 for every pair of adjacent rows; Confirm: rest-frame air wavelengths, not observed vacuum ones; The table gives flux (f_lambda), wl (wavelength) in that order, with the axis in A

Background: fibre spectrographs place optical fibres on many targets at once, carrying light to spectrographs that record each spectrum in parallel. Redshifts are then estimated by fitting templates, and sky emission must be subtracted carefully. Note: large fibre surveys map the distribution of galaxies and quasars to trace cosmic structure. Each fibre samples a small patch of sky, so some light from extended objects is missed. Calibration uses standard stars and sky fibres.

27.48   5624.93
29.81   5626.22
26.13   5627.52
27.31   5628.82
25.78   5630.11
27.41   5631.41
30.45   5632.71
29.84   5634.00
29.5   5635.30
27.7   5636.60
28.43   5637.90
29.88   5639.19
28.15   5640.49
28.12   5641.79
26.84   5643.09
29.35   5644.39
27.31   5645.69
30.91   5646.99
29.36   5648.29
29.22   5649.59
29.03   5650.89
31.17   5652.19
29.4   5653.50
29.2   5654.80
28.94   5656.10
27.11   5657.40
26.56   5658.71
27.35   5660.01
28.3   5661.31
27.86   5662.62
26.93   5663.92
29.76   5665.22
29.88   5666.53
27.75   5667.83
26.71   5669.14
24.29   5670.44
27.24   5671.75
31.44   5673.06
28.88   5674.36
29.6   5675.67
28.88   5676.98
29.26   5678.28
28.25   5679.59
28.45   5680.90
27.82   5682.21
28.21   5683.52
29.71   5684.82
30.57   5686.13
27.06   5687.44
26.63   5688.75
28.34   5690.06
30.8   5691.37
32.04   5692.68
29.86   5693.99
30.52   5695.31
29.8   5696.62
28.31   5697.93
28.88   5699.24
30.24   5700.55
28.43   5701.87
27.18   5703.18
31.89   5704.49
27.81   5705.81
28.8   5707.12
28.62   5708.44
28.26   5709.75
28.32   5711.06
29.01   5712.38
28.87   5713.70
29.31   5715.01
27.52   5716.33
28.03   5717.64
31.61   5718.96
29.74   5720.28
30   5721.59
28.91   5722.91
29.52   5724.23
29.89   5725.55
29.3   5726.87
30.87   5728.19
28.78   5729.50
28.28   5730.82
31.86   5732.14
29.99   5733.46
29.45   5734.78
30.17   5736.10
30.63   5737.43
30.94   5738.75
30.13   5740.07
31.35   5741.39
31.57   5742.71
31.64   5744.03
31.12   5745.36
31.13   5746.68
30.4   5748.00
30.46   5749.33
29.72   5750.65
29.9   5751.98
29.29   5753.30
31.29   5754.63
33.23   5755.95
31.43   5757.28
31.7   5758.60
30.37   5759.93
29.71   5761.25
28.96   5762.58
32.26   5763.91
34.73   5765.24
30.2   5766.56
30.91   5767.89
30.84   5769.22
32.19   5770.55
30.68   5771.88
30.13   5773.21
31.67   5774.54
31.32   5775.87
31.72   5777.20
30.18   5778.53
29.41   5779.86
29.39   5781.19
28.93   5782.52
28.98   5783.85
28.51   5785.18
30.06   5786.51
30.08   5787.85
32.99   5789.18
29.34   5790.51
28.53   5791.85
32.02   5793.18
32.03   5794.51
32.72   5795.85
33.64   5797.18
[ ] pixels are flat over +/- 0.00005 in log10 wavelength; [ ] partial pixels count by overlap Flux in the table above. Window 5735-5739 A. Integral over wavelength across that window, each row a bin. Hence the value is 121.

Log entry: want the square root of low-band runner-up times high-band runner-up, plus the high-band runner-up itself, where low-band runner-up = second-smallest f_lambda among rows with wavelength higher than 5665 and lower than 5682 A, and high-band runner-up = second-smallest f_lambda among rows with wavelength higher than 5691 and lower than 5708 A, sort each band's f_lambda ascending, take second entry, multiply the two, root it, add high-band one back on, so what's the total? 55.1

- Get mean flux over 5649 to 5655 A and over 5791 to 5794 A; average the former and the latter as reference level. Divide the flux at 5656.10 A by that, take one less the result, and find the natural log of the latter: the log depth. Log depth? -3.4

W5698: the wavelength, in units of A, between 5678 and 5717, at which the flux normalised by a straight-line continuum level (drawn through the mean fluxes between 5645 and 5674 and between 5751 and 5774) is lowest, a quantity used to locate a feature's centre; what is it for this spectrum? 5688.75 A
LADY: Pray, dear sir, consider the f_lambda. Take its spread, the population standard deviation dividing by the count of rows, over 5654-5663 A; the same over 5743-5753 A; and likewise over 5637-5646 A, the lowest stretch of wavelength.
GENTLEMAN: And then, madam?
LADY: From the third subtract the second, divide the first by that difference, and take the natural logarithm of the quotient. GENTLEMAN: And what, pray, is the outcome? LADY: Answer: 1.0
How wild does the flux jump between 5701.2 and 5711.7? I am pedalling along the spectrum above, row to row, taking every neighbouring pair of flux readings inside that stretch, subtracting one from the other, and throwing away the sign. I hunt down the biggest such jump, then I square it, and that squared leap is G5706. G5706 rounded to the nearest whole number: 22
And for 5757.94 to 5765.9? 11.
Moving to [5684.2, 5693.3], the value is 12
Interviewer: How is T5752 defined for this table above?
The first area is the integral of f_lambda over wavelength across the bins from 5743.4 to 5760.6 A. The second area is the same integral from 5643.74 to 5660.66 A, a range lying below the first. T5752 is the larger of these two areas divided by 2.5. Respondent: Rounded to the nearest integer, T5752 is 213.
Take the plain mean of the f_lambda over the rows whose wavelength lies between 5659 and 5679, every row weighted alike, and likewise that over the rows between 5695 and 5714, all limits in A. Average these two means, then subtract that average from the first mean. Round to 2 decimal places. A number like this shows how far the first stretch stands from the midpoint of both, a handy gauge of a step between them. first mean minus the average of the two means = -0.36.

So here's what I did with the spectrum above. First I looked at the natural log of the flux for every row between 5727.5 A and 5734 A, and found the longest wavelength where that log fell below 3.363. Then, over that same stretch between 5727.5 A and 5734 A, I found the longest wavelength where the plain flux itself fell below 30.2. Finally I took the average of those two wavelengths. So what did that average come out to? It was 5732.1 A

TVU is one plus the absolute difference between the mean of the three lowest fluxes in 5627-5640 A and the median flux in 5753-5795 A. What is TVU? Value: 5.1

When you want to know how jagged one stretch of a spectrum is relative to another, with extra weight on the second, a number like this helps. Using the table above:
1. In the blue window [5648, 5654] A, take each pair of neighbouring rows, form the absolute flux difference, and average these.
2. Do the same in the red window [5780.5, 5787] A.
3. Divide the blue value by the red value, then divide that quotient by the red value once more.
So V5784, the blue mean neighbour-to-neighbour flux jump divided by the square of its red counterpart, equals 2.6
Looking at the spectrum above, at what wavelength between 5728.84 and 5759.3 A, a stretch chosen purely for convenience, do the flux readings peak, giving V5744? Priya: 5755.95 A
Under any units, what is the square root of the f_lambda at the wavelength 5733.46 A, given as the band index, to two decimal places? 5.48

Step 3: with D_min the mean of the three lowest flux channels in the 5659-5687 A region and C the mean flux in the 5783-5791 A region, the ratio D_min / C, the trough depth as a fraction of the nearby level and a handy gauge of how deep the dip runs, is 0.866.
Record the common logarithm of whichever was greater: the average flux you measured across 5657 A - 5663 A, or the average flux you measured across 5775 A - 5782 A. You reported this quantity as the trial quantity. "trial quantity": 1.483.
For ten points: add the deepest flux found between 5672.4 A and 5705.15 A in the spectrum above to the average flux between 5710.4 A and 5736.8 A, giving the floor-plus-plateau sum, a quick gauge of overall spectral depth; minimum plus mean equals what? 56.1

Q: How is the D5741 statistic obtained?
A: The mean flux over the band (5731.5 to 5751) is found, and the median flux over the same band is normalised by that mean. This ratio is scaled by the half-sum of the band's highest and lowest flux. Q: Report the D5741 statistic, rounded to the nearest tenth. 30.6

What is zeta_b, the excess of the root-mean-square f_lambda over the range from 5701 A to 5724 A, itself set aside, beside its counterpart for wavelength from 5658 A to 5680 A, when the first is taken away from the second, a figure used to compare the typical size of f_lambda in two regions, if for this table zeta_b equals -0.8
